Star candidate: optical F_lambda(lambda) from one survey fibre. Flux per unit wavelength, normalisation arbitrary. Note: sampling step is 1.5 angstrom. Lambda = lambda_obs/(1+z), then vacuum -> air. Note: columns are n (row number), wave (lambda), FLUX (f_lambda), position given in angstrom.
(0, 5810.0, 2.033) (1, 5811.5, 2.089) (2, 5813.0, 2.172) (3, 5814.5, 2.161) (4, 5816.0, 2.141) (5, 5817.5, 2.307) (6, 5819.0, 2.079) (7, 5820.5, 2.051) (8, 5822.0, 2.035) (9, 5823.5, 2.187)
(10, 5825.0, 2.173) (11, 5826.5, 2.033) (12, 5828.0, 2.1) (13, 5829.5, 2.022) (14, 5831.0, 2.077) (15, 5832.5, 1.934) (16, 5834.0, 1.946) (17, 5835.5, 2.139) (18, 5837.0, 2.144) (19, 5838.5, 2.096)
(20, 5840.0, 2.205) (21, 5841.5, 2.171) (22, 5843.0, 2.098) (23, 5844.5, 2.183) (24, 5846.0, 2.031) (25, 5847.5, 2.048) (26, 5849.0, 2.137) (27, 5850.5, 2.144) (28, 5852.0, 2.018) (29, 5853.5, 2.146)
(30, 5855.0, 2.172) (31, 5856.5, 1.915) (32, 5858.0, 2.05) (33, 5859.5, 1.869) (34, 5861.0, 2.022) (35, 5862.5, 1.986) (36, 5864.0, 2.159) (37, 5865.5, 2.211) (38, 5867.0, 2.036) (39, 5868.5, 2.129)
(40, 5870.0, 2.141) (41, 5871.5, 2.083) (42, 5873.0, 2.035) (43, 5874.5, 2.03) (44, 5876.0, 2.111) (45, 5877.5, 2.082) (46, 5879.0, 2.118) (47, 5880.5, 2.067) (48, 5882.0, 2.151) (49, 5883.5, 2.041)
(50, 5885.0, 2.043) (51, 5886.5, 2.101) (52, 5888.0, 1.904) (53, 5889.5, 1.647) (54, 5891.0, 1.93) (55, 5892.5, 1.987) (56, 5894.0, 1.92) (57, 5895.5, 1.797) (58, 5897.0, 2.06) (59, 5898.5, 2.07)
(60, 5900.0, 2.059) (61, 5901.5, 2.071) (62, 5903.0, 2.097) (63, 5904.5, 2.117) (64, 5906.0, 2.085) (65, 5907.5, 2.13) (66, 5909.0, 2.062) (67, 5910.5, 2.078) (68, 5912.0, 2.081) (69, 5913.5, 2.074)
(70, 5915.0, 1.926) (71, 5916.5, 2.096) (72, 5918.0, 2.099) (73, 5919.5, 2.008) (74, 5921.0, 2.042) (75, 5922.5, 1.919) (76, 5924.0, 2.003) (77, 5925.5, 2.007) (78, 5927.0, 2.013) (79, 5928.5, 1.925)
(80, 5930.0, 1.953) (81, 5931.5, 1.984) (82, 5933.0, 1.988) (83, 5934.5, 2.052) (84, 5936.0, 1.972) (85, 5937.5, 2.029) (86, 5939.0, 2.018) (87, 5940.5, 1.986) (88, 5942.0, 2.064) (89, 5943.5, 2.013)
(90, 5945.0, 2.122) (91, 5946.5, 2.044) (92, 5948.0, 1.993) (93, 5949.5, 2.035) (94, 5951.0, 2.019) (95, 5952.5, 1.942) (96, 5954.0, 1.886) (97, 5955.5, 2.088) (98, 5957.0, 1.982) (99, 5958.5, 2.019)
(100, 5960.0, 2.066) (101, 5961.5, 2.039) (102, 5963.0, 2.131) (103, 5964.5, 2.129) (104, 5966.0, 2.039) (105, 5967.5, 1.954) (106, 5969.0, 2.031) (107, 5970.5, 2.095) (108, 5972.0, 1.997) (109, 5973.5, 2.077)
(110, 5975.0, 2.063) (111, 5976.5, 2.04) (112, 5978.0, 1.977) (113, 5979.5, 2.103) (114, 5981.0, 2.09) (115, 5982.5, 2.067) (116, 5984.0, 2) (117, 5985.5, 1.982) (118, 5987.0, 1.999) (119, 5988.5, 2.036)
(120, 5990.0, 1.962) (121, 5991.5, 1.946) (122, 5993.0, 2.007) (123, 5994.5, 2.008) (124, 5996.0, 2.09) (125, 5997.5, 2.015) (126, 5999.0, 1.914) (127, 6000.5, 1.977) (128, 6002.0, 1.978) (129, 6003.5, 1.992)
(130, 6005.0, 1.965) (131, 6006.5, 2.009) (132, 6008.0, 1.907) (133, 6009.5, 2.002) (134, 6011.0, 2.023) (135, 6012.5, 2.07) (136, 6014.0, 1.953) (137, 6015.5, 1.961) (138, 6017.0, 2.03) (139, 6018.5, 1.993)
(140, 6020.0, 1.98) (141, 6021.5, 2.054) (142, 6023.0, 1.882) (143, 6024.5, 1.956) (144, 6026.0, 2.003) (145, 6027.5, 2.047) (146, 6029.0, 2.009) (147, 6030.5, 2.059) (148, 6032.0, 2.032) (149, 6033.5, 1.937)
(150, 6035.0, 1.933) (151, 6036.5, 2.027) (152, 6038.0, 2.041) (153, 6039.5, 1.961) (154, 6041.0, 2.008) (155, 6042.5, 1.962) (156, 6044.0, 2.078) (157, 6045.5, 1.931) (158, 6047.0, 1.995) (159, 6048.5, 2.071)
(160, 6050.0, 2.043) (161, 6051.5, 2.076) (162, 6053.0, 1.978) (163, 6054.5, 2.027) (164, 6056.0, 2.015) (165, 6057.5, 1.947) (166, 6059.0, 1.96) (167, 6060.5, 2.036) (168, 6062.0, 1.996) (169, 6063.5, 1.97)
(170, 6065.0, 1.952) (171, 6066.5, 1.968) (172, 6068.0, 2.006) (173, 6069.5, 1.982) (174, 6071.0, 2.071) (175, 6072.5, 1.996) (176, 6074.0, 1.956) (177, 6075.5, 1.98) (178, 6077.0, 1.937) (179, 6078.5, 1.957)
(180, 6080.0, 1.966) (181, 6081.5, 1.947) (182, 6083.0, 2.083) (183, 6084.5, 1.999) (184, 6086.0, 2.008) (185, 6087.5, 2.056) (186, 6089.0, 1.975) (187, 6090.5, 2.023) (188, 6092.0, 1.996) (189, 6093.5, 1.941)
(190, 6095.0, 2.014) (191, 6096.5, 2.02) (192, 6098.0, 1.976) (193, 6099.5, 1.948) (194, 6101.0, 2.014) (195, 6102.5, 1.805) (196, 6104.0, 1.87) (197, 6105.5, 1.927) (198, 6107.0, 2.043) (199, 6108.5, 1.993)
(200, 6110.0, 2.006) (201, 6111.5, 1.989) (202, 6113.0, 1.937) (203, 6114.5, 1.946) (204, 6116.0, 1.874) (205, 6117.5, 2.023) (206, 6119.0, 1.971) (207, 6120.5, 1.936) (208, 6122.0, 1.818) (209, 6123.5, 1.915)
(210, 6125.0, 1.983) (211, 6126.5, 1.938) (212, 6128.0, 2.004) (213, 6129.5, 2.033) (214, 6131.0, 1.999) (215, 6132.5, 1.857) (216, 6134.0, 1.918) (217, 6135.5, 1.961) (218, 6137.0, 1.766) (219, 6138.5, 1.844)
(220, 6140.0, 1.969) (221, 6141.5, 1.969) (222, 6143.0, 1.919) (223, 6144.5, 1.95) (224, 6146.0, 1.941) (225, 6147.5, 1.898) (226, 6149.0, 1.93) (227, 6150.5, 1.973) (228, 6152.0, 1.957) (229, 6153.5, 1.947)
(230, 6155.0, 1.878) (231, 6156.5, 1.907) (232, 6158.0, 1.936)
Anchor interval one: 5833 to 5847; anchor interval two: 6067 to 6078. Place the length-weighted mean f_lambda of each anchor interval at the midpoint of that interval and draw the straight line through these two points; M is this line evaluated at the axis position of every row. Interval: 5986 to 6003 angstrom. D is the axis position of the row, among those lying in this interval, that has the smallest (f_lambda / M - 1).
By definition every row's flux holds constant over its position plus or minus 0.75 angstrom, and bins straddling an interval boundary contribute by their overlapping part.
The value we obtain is 5999.0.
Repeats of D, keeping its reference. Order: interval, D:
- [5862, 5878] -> 5862.5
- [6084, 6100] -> 6093.5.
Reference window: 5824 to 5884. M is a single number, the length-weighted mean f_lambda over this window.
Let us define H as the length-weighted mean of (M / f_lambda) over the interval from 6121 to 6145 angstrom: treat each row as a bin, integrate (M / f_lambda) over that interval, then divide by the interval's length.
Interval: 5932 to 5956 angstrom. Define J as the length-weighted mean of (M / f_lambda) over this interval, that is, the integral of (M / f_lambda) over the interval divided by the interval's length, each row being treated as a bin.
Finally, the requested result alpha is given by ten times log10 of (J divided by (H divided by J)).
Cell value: -0.05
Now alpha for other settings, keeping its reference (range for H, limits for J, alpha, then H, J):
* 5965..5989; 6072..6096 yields 0.30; 1.02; 1.05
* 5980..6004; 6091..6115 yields 0.35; 1.04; 1.06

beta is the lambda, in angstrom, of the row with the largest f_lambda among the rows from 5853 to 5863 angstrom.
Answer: 5855.0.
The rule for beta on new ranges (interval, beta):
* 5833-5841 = 5840.0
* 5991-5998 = 5996.0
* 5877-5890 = 5882.0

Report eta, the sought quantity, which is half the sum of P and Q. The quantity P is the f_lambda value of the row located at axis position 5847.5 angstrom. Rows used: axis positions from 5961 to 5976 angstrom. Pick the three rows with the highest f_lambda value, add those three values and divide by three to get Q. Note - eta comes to 2.08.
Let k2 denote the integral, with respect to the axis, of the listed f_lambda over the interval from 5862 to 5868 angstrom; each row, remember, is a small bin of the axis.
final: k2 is 12.6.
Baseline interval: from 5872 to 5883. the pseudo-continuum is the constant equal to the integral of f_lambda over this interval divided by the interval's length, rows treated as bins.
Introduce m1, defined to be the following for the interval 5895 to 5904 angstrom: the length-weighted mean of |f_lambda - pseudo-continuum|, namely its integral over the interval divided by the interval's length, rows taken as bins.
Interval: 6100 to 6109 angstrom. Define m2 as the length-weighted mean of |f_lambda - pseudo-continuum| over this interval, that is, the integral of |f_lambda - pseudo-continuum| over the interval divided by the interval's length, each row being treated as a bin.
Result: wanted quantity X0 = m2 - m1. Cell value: 0.088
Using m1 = 0.06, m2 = 0.14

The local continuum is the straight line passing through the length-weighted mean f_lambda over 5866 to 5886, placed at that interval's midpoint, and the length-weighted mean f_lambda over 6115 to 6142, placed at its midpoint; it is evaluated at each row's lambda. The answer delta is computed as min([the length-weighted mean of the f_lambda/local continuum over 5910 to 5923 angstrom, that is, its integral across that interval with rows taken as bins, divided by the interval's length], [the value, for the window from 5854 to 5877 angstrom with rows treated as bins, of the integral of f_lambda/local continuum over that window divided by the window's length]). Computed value 0.99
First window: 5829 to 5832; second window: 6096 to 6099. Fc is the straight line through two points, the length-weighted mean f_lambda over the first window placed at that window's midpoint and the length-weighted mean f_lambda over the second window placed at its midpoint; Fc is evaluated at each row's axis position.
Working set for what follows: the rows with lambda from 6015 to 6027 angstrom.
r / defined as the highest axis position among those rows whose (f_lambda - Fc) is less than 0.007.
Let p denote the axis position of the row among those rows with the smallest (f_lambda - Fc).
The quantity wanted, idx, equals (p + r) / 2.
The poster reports 6024.5 angstrom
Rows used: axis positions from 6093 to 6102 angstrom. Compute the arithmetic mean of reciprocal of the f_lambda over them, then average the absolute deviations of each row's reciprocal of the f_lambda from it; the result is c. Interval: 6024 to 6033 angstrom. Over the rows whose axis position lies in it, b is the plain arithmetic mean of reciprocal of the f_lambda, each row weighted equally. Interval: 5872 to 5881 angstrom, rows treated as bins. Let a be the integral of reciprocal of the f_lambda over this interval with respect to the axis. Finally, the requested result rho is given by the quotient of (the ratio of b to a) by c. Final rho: 14.7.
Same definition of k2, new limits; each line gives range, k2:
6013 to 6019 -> 11.9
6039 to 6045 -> 12.0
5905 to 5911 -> 12.5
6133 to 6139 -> 11.2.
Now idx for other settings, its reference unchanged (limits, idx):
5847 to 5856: 5852.0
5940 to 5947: 5942.0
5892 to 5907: 5895.5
